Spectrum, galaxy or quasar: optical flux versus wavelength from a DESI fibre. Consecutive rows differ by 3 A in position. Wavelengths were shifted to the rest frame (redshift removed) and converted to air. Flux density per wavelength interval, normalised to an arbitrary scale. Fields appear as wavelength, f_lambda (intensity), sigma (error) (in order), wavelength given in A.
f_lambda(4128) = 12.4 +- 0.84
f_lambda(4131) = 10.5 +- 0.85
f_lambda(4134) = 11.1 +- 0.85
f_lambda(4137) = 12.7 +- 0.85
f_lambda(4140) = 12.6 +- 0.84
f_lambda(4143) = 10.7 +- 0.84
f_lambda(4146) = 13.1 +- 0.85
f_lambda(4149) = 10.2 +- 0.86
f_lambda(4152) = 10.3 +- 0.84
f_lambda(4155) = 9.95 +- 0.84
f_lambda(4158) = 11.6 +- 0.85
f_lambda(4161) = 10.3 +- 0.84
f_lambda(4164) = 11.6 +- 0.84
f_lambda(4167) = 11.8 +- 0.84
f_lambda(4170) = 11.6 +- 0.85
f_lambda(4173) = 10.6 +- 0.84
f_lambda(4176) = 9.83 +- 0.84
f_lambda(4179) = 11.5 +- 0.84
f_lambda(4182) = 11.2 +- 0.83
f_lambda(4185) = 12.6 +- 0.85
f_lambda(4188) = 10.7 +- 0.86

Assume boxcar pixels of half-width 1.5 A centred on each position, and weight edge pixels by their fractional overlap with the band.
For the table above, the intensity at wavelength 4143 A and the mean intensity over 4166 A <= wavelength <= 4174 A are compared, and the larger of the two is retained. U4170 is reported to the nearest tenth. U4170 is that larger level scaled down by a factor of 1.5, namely 7.6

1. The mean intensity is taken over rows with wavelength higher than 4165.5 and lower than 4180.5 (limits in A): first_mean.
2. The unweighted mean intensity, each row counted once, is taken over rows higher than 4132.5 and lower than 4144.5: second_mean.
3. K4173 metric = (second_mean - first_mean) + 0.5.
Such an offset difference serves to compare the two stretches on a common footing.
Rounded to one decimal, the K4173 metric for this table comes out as 1.2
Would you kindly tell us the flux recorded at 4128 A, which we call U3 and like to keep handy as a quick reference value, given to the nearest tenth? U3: 12.4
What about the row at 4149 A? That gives 10.2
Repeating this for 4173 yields 10.6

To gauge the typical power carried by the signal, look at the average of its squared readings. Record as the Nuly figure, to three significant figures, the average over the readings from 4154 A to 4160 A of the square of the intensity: 117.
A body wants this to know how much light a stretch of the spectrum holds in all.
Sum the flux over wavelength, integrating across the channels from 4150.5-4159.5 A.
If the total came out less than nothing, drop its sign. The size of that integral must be 96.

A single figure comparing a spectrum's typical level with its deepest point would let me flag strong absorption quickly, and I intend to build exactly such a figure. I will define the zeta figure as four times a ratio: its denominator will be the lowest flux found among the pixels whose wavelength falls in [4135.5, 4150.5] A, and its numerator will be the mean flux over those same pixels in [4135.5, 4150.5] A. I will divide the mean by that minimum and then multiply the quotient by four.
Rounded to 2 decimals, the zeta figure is 4.65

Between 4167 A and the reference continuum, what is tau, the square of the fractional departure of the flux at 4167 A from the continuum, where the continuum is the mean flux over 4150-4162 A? 0.014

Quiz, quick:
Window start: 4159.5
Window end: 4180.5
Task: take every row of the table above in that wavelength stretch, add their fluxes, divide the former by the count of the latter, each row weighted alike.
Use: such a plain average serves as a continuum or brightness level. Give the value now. 11.0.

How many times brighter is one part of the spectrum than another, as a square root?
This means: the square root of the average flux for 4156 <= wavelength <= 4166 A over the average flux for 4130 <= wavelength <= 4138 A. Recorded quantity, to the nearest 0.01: 0.99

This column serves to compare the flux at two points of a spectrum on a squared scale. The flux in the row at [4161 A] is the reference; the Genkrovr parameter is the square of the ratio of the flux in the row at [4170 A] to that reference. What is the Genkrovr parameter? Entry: 1.27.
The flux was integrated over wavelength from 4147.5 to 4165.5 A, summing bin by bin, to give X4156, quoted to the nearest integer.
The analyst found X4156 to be 192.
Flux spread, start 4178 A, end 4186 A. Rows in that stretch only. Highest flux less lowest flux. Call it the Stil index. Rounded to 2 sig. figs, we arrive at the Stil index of 1.4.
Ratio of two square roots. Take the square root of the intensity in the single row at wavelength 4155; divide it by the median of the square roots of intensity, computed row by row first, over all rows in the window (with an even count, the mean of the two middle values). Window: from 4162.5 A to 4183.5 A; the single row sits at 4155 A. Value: 0.93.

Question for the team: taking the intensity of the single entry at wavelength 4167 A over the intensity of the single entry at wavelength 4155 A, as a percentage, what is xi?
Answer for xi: 119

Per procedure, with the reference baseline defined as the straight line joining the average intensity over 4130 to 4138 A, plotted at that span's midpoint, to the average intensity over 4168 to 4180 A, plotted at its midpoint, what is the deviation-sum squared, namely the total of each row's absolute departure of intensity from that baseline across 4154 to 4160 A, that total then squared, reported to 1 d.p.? 2.9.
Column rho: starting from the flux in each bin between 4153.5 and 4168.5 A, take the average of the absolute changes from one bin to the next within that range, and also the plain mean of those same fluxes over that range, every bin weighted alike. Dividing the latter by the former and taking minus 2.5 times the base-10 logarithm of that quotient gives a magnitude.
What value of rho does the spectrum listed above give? -2.49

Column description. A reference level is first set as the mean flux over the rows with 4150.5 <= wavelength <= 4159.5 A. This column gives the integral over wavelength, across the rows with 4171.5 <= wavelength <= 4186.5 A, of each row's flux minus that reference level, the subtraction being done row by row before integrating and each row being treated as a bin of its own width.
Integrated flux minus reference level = 7.9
